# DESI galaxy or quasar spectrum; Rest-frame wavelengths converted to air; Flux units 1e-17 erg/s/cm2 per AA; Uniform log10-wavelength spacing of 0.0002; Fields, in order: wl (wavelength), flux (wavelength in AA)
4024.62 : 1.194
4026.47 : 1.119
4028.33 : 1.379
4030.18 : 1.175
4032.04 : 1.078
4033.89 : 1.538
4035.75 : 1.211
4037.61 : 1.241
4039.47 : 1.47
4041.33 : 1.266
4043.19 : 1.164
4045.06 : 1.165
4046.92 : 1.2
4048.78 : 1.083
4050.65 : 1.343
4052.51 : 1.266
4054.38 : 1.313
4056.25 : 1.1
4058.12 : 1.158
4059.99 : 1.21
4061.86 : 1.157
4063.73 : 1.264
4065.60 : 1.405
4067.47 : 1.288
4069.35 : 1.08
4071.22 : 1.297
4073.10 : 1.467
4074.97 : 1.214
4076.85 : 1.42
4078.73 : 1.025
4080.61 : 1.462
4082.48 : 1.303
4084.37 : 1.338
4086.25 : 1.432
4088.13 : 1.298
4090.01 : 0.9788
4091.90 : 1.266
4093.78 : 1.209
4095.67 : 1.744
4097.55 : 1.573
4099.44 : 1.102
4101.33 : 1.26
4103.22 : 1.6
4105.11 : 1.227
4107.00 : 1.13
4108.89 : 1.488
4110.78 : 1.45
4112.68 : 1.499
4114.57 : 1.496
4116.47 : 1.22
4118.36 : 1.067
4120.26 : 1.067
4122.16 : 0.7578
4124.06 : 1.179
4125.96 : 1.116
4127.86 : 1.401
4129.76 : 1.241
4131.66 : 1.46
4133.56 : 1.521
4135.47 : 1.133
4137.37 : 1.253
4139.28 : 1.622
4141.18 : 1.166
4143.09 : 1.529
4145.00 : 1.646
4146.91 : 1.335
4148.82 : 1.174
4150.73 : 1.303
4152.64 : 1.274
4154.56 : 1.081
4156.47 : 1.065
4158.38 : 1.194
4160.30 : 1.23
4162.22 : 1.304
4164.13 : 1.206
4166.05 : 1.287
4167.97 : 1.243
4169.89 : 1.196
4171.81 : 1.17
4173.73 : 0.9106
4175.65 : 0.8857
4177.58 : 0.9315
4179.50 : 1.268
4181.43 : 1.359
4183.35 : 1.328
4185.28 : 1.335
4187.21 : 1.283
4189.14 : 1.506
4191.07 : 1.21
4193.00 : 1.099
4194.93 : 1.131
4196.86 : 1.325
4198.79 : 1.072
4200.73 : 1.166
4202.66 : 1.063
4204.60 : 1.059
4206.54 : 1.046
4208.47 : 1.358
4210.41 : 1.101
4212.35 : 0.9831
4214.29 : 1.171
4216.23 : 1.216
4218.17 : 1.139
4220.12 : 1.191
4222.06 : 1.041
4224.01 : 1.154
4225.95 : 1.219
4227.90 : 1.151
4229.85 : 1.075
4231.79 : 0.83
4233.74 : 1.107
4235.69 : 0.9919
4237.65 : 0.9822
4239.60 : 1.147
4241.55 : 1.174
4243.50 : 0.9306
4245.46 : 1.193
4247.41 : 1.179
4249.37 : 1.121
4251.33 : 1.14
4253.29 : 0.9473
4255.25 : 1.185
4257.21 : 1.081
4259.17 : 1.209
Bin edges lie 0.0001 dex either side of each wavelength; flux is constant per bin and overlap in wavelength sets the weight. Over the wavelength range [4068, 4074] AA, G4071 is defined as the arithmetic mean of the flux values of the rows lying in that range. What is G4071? 1.28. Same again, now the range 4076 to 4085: 1.31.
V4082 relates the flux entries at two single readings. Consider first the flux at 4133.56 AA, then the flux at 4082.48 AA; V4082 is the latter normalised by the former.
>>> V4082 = 0.86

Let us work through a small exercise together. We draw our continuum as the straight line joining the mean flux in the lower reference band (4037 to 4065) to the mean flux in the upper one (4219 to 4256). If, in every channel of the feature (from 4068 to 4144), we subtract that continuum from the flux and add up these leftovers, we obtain 4.6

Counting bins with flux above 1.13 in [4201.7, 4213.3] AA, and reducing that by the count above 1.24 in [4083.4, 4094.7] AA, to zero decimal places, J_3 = -3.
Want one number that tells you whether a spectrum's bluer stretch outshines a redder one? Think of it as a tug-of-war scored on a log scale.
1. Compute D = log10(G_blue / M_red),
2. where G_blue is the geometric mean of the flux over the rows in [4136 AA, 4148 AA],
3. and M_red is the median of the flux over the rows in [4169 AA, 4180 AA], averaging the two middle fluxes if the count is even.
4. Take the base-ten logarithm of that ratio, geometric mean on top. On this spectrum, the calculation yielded 0.129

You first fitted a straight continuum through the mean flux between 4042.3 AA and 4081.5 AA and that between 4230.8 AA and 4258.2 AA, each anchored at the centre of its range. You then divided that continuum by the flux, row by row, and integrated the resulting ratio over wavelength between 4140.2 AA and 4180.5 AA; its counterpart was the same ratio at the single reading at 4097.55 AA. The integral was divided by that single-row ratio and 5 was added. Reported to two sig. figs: 56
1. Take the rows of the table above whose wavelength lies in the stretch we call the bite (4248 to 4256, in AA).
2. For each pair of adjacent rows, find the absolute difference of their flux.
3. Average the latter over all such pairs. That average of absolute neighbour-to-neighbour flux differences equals 0.150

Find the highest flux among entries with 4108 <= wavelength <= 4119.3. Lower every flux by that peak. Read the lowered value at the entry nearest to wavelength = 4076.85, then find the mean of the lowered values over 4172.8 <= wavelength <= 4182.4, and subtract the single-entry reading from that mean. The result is -0.35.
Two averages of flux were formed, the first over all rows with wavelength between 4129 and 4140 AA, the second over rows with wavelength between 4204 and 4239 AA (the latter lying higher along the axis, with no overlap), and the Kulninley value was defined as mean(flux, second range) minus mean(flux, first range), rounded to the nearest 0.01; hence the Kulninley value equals -0.27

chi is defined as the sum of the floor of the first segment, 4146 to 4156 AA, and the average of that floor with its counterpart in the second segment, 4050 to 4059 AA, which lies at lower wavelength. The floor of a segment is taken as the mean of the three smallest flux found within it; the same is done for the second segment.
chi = 2.35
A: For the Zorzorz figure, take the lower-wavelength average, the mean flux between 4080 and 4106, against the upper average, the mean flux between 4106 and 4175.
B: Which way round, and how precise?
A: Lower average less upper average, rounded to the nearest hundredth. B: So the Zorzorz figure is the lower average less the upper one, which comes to 0.08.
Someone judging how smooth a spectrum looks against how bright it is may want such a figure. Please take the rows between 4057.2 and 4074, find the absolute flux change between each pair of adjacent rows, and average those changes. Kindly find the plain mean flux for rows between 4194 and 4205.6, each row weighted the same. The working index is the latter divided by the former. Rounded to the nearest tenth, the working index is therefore 8.5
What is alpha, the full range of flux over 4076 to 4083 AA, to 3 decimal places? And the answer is 0.437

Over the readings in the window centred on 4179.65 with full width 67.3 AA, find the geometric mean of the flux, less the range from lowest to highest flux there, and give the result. 0.56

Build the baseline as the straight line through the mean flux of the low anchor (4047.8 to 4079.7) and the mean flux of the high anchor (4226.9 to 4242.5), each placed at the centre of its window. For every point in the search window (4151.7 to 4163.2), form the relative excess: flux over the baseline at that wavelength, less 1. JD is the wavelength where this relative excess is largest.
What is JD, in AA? 4162.22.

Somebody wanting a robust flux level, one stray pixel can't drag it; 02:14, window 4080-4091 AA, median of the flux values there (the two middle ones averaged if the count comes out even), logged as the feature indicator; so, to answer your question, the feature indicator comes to 1.32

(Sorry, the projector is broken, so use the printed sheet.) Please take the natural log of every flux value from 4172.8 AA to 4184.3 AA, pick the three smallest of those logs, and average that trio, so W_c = -0.10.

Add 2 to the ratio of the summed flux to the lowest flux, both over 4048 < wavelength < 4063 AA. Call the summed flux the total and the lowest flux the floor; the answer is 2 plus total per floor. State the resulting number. 10.9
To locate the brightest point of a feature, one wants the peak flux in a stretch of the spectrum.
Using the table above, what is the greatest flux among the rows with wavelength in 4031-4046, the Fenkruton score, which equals 1.538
